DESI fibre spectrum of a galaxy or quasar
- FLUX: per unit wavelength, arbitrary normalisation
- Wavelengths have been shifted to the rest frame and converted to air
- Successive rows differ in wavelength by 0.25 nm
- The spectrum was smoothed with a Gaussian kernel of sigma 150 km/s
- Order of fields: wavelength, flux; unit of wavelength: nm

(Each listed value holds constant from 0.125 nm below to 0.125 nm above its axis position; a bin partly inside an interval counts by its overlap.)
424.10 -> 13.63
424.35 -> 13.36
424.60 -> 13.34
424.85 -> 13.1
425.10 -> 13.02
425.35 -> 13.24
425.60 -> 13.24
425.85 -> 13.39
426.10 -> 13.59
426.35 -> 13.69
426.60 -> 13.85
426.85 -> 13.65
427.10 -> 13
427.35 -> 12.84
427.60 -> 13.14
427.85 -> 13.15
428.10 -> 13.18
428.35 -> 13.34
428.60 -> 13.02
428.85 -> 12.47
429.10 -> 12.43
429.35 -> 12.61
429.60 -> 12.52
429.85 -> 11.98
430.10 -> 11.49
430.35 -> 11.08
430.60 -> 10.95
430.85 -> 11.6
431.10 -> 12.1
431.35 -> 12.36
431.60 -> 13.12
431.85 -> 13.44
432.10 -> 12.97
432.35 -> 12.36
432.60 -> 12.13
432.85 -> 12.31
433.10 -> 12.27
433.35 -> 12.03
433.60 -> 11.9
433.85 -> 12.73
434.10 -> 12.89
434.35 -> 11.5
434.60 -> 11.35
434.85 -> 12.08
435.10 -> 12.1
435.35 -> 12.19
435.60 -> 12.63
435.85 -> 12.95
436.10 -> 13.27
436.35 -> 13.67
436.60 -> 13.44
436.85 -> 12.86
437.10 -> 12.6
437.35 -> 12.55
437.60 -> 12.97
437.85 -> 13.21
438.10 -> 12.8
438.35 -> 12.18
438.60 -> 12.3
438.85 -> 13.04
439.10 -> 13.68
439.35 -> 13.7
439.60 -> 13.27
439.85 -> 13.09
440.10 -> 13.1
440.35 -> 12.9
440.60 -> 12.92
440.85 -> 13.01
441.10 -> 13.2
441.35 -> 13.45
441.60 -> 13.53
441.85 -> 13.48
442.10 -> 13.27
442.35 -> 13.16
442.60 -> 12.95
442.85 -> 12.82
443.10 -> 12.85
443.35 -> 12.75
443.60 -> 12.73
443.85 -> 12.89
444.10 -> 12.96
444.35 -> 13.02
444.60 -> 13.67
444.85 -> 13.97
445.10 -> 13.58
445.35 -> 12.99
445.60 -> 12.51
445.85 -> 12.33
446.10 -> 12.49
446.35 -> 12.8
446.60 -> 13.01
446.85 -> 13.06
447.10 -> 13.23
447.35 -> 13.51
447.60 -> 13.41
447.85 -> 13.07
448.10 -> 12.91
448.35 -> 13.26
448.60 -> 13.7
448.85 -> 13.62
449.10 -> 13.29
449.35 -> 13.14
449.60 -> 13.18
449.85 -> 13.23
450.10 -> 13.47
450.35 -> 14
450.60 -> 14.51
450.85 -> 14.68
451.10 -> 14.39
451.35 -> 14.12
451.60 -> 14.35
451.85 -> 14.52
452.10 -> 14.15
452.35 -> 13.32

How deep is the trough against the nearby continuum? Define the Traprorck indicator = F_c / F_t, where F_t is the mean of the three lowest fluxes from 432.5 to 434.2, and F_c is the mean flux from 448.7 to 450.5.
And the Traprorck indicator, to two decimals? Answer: 1.12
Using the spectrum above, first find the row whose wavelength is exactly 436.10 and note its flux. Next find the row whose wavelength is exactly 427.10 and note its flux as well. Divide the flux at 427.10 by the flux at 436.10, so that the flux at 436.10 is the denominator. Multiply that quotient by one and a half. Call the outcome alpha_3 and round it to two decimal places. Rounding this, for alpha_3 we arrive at 1.47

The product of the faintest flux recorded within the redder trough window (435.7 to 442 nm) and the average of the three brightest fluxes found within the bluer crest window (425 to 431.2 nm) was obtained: 167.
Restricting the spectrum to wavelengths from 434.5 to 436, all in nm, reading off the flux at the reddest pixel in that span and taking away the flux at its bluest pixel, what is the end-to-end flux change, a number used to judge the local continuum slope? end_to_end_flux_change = 1.6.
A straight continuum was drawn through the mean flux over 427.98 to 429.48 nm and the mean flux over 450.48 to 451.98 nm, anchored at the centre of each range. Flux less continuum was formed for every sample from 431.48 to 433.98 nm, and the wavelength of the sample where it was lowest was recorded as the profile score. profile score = 433.60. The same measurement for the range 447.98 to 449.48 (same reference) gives 448.10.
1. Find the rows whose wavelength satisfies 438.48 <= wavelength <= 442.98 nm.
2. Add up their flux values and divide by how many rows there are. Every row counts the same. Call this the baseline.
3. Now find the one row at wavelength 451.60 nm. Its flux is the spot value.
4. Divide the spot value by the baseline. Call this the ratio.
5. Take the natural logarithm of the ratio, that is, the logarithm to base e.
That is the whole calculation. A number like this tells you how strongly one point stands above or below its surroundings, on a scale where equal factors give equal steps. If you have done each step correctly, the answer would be 0.09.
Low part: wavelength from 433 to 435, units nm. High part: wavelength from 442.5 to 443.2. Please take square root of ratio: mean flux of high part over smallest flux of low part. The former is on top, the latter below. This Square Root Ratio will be 1.06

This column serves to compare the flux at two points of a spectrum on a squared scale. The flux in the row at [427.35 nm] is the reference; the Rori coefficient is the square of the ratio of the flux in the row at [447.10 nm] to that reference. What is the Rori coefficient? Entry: 1.06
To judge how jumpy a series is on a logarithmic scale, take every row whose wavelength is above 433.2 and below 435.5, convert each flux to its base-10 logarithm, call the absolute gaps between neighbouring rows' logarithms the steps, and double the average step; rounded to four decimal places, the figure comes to 0.0314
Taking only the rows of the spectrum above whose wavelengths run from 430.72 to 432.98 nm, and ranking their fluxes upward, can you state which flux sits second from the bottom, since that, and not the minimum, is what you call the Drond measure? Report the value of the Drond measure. 12.1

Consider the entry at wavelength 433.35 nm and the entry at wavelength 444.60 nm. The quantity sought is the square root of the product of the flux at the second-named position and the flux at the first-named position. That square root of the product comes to 12.8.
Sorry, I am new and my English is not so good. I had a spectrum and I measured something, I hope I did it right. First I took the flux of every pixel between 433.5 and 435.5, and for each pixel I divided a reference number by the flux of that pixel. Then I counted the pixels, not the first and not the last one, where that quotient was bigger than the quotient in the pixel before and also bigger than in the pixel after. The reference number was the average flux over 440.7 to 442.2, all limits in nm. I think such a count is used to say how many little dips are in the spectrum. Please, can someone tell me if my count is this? 1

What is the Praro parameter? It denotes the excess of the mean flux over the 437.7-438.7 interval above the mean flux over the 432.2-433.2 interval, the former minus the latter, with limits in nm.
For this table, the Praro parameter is 0.35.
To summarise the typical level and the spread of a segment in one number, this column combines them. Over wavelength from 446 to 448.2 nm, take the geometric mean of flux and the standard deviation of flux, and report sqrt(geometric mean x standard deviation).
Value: 2.0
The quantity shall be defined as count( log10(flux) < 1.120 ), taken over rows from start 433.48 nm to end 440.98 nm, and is 23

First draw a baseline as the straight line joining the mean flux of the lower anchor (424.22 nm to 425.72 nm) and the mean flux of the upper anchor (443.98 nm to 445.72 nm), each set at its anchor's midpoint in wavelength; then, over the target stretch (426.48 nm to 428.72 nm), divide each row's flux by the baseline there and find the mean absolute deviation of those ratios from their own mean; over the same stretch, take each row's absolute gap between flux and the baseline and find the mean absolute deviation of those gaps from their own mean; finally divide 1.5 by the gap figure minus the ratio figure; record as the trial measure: 11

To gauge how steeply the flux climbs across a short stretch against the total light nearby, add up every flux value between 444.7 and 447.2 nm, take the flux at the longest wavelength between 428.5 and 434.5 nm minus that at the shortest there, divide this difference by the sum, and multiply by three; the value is -0.035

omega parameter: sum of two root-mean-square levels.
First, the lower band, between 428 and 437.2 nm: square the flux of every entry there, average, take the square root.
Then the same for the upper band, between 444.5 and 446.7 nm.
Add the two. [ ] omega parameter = 25.5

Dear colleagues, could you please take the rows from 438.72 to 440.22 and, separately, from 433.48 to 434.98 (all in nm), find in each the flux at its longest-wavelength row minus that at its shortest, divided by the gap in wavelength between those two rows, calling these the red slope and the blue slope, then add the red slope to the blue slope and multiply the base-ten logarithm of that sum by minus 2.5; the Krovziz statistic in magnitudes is 1.8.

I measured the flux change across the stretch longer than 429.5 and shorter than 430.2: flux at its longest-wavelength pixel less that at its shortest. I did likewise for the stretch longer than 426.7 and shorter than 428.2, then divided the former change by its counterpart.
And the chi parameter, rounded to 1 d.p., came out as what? 2.2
